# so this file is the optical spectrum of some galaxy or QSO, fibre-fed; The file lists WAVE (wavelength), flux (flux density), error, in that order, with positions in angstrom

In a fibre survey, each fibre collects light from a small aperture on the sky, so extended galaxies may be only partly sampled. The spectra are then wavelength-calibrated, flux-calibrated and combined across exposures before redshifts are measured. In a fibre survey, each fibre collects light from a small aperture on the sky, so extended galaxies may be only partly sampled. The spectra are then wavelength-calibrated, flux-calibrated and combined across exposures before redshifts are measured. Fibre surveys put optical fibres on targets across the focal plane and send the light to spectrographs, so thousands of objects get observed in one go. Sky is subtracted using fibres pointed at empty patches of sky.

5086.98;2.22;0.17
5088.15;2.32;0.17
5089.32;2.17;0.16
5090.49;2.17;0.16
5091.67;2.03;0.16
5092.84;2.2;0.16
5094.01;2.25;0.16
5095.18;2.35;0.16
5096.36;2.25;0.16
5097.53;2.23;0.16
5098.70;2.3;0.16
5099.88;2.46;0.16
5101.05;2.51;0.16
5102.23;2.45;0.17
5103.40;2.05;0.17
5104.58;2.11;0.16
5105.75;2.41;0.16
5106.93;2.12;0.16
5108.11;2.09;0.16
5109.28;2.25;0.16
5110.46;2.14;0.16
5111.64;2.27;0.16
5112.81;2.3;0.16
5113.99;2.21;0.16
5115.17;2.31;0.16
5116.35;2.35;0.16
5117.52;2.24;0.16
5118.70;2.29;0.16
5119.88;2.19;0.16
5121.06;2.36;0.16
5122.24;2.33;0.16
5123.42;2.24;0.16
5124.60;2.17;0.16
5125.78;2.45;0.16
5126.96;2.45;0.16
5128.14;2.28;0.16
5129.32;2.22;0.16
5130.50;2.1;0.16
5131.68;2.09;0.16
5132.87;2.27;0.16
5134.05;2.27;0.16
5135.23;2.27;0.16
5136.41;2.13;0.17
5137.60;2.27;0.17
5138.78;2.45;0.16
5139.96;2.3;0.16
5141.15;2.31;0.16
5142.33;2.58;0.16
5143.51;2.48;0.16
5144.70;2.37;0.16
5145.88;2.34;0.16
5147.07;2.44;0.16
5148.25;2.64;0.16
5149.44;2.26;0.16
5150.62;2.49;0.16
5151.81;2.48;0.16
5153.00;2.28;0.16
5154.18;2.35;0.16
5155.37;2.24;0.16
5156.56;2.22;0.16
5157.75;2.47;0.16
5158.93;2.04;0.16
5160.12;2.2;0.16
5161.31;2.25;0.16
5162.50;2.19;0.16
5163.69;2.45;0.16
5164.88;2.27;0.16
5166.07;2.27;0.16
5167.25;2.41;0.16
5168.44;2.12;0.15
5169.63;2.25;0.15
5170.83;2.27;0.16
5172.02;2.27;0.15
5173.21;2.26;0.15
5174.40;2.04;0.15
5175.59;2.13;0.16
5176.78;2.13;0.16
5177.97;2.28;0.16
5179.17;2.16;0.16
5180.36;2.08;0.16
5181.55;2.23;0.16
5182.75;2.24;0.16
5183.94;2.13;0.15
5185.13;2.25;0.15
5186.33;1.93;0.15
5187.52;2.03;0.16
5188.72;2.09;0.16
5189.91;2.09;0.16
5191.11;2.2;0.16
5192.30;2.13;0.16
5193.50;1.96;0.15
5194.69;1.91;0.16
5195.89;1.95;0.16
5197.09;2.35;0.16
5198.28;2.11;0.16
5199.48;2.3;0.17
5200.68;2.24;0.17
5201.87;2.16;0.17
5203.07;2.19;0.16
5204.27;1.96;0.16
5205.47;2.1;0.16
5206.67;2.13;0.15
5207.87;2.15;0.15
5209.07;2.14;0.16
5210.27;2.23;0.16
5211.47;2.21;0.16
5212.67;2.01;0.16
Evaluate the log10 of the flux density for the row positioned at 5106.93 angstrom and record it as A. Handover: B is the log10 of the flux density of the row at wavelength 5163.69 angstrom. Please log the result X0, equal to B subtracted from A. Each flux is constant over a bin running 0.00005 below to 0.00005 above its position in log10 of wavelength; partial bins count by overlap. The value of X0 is -0.063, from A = 0.326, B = 0.389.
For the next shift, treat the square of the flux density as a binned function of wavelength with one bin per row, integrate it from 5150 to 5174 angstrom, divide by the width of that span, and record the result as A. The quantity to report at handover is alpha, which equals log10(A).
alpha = 0.720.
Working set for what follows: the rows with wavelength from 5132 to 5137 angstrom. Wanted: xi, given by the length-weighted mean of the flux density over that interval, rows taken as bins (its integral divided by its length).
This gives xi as 2.23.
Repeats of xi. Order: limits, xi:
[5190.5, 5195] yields 2.06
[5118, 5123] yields 2.29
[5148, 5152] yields 2.45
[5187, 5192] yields 2.11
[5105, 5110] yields 2.21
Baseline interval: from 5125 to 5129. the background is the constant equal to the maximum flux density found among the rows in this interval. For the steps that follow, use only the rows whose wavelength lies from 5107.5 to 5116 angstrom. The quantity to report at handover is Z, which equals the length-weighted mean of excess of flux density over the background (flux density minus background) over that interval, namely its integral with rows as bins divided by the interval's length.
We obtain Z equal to -0.22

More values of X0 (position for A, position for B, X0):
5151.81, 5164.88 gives 0.038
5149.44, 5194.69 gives 0.073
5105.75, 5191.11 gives 0.040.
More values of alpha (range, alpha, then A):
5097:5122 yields 0.713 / 5.17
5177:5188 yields 0.665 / 4.63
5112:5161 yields 0.729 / 5.35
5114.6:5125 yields 0.715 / 5.19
